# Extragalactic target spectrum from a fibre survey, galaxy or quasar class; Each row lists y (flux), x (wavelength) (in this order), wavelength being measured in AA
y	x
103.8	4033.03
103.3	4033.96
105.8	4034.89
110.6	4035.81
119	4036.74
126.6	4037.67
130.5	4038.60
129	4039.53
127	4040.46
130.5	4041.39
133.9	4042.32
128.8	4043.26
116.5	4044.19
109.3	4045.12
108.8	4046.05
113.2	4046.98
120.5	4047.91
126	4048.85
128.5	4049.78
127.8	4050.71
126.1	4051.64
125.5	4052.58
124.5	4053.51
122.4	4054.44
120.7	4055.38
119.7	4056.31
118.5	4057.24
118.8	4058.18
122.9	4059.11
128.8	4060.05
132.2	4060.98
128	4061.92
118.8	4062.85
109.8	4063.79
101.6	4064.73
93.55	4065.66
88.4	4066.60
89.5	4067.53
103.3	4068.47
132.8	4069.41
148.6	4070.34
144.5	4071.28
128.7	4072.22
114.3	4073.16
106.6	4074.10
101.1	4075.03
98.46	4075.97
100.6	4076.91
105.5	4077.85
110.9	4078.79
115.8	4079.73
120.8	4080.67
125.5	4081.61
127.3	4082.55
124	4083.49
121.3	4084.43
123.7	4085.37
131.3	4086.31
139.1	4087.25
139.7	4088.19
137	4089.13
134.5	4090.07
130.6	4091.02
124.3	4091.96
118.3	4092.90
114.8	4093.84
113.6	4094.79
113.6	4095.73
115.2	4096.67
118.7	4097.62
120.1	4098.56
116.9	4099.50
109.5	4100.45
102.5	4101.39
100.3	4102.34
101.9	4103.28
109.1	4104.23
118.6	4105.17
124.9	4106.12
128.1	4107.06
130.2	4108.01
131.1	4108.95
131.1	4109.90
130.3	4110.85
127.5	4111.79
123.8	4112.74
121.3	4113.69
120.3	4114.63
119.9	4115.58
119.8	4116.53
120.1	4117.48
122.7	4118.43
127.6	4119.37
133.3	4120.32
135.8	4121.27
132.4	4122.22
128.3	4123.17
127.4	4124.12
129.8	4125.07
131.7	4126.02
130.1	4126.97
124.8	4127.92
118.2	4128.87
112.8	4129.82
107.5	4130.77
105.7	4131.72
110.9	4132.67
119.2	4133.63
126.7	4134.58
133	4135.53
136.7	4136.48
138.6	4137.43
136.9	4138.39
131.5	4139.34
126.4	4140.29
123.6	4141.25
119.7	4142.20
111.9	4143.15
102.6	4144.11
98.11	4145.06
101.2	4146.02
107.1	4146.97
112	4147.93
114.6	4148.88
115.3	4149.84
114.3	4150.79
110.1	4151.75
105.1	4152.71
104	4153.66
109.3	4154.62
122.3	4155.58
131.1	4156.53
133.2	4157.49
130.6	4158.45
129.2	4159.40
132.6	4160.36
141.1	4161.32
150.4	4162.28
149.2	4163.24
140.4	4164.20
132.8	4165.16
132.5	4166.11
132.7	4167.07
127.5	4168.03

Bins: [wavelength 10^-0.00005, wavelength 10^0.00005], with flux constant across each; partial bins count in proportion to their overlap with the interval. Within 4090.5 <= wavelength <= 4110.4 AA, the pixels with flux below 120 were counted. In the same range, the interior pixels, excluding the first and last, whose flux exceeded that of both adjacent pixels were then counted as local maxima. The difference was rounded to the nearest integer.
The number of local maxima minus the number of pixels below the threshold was -12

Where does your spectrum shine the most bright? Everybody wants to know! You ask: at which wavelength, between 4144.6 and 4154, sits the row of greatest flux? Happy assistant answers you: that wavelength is 4149.84 AA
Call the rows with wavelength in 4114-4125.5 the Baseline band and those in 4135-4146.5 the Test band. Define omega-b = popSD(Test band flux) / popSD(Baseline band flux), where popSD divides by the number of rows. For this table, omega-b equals 2.6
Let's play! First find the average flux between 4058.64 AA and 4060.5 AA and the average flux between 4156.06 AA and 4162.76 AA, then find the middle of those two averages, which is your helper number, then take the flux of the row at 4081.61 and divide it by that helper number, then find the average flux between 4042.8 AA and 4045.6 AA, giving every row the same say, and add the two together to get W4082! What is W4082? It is 119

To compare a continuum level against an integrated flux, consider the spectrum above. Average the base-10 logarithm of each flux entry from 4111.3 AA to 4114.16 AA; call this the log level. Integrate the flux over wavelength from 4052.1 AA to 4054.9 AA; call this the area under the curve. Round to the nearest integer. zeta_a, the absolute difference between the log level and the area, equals 345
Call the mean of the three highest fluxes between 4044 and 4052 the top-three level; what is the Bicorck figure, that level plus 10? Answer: 137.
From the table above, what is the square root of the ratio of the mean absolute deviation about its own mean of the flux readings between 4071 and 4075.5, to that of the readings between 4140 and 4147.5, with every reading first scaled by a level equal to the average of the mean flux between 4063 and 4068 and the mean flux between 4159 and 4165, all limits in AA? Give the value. 1.2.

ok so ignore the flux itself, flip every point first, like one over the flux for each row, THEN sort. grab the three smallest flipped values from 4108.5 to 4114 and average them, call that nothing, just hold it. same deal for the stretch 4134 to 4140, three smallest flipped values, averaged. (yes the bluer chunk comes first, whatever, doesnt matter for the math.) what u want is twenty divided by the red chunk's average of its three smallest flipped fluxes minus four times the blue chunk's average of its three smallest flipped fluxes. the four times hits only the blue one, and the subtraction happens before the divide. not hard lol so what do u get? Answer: -859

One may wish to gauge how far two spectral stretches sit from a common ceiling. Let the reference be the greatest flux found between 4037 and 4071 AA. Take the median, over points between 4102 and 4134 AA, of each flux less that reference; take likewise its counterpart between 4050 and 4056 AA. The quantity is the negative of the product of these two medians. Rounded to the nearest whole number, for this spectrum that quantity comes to -573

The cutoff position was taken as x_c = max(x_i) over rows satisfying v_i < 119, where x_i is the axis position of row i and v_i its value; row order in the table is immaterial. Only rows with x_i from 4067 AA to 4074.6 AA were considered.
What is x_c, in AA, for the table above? 4074.10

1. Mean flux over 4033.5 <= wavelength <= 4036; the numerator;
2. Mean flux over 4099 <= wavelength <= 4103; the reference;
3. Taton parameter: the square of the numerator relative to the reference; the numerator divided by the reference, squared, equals 0.99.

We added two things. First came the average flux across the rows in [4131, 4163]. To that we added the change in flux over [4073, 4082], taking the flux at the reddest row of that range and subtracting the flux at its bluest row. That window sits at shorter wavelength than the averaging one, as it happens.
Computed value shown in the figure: 132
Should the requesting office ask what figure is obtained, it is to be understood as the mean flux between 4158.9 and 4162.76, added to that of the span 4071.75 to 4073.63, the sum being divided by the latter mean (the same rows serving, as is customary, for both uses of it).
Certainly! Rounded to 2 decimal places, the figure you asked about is 2.14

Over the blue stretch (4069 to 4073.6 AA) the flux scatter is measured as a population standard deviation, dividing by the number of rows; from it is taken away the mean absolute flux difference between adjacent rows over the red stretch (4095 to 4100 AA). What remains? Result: 9.7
